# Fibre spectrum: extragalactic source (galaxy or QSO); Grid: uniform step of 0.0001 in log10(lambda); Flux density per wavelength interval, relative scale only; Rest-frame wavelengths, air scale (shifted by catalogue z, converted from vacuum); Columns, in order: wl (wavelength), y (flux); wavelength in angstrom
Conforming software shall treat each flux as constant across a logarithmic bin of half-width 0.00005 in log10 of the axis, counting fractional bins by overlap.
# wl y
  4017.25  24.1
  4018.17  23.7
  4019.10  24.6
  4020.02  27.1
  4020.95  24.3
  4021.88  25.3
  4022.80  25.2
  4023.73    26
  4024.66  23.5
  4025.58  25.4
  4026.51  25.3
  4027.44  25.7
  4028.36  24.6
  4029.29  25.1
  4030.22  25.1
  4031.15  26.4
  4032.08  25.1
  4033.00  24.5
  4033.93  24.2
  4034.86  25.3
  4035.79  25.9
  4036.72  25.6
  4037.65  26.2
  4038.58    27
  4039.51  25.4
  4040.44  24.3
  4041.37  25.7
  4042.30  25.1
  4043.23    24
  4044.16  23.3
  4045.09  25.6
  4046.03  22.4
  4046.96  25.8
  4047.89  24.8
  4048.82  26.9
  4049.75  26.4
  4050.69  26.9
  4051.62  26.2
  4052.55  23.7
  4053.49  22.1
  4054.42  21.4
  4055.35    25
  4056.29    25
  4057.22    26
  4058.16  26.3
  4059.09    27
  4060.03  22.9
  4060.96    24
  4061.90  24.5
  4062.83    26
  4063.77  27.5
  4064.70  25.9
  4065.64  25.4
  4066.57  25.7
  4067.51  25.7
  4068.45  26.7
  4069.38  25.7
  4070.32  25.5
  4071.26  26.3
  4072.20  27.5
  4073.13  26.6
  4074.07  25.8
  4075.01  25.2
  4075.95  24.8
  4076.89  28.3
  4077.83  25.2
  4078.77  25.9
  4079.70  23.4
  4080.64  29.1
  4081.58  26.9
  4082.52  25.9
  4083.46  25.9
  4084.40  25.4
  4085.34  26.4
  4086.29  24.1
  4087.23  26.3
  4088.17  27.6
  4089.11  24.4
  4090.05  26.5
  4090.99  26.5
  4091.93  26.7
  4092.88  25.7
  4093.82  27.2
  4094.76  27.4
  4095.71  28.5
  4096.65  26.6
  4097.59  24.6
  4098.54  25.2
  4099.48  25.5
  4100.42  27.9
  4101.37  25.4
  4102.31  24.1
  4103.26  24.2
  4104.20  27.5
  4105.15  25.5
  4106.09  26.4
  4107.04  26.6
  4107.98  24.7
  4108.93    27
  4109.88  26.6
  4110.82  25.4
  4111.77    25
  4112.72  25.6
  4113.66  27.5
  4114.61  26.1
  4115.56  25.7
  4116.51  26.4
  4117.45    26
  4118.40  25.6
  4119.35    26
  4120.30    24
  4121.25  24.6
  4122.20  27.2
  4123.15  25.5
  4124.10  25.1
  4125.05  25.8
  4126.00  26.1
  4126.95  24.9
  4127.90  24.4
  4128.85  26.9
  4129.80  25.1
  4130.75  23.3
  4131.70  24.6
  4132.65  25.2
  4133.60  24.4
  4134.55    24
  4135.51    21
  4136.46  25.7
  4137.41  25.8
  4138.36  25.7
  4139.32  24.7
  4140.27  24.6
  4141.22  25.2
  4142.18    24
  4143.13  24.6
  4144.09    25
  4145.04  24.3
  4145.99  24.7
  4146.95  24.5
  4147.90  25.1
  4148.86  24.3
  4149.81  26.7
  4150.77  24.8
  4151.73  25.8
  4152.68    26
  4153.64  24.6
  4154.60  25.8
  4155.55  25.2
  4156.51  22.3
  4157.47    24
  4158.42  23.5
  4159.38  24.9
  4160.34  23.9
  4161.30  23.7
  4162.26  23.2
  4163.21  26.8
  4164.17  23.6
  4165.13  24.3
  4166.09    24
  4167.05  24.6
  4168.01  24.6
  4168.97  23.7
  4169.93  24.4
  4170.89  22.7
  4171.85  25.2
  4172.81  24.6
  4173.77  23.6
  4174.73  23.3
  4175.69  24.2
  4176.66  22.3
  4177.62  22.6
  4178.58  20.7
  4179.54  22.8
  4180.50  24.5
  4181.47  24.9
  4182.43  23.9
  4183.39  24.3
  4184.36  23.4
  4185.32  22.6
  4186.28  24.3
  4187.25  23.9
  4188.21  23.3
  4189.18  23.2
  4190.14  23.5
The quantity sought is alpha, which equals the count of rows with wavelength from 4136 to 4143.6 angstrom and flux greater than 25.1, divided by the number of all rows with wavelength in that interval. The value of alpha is 0.50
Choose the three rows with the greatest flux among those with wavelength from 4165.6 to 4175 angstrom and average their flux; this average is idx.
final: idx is 24.8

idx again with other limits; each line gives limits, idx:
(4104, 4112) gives 27.0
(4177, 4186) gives 24.6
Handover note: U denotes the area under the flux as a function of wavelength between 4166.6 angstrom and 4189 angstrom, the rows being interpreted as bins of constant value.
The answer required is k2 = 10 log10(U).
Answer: 27.2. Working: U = 530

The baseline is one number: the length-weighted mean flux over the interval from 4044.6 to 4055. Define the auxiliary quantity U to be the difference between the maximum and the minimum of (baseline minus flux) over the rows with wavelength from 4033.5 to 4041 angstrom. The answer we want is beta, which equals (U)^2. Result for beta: 7.8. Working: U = 2.8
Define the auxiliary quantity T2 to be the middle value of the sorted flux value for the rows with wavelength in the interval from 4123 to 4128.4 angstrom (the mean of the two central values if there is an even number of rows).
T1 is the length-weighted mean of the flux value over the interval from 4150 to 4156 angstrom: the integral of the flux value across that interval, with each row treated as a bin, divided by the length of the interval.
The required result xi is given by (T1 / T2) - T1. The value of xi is -24.4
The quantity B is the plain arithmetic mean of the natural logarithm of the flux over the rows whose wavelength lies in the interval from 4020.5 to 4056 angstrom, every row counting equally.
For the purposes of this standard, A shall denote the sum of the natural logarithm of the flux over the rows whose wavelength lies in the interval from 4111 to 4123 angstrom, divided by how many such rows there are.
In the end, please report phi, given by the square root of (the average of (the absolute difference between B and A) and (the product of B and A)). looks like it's 2.29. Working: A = 3.25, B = 3.22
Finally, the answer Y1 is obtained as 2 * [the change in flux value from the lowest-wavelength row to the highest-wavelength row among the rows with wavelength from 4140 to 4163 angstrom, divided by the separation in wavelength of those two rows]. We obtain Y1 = -0.13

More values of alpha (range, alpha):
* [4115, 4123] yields 0.75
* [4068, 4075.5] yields 1.00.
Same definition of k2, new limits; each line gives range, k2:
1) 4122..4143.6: 27.3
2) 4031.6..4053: 27.3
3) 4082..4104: 27.6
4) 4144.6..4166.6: 27.3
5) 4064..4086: 27.6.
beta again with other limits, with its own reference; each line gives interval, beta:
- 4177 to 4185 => 17.6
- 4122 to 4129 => 7.8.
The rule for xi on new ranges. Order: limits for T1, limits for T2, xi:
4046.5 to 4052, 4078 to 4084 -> -25.2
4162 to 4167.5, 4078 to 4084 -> -23.5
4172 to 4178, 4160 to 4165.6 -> -22.5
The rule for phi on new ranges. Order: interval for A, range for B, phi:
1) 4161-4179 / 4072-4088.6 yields 2.28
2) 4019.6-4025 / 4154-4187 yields 2.27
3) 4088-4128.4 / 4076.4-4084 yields 2.31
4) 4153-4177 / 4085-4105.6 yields 2.29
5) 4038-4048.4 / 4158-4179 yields 2.26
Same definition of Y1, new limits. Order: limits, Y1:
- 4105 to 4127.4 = -0.06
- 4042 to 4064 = 0.22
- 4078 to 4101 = 0.18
